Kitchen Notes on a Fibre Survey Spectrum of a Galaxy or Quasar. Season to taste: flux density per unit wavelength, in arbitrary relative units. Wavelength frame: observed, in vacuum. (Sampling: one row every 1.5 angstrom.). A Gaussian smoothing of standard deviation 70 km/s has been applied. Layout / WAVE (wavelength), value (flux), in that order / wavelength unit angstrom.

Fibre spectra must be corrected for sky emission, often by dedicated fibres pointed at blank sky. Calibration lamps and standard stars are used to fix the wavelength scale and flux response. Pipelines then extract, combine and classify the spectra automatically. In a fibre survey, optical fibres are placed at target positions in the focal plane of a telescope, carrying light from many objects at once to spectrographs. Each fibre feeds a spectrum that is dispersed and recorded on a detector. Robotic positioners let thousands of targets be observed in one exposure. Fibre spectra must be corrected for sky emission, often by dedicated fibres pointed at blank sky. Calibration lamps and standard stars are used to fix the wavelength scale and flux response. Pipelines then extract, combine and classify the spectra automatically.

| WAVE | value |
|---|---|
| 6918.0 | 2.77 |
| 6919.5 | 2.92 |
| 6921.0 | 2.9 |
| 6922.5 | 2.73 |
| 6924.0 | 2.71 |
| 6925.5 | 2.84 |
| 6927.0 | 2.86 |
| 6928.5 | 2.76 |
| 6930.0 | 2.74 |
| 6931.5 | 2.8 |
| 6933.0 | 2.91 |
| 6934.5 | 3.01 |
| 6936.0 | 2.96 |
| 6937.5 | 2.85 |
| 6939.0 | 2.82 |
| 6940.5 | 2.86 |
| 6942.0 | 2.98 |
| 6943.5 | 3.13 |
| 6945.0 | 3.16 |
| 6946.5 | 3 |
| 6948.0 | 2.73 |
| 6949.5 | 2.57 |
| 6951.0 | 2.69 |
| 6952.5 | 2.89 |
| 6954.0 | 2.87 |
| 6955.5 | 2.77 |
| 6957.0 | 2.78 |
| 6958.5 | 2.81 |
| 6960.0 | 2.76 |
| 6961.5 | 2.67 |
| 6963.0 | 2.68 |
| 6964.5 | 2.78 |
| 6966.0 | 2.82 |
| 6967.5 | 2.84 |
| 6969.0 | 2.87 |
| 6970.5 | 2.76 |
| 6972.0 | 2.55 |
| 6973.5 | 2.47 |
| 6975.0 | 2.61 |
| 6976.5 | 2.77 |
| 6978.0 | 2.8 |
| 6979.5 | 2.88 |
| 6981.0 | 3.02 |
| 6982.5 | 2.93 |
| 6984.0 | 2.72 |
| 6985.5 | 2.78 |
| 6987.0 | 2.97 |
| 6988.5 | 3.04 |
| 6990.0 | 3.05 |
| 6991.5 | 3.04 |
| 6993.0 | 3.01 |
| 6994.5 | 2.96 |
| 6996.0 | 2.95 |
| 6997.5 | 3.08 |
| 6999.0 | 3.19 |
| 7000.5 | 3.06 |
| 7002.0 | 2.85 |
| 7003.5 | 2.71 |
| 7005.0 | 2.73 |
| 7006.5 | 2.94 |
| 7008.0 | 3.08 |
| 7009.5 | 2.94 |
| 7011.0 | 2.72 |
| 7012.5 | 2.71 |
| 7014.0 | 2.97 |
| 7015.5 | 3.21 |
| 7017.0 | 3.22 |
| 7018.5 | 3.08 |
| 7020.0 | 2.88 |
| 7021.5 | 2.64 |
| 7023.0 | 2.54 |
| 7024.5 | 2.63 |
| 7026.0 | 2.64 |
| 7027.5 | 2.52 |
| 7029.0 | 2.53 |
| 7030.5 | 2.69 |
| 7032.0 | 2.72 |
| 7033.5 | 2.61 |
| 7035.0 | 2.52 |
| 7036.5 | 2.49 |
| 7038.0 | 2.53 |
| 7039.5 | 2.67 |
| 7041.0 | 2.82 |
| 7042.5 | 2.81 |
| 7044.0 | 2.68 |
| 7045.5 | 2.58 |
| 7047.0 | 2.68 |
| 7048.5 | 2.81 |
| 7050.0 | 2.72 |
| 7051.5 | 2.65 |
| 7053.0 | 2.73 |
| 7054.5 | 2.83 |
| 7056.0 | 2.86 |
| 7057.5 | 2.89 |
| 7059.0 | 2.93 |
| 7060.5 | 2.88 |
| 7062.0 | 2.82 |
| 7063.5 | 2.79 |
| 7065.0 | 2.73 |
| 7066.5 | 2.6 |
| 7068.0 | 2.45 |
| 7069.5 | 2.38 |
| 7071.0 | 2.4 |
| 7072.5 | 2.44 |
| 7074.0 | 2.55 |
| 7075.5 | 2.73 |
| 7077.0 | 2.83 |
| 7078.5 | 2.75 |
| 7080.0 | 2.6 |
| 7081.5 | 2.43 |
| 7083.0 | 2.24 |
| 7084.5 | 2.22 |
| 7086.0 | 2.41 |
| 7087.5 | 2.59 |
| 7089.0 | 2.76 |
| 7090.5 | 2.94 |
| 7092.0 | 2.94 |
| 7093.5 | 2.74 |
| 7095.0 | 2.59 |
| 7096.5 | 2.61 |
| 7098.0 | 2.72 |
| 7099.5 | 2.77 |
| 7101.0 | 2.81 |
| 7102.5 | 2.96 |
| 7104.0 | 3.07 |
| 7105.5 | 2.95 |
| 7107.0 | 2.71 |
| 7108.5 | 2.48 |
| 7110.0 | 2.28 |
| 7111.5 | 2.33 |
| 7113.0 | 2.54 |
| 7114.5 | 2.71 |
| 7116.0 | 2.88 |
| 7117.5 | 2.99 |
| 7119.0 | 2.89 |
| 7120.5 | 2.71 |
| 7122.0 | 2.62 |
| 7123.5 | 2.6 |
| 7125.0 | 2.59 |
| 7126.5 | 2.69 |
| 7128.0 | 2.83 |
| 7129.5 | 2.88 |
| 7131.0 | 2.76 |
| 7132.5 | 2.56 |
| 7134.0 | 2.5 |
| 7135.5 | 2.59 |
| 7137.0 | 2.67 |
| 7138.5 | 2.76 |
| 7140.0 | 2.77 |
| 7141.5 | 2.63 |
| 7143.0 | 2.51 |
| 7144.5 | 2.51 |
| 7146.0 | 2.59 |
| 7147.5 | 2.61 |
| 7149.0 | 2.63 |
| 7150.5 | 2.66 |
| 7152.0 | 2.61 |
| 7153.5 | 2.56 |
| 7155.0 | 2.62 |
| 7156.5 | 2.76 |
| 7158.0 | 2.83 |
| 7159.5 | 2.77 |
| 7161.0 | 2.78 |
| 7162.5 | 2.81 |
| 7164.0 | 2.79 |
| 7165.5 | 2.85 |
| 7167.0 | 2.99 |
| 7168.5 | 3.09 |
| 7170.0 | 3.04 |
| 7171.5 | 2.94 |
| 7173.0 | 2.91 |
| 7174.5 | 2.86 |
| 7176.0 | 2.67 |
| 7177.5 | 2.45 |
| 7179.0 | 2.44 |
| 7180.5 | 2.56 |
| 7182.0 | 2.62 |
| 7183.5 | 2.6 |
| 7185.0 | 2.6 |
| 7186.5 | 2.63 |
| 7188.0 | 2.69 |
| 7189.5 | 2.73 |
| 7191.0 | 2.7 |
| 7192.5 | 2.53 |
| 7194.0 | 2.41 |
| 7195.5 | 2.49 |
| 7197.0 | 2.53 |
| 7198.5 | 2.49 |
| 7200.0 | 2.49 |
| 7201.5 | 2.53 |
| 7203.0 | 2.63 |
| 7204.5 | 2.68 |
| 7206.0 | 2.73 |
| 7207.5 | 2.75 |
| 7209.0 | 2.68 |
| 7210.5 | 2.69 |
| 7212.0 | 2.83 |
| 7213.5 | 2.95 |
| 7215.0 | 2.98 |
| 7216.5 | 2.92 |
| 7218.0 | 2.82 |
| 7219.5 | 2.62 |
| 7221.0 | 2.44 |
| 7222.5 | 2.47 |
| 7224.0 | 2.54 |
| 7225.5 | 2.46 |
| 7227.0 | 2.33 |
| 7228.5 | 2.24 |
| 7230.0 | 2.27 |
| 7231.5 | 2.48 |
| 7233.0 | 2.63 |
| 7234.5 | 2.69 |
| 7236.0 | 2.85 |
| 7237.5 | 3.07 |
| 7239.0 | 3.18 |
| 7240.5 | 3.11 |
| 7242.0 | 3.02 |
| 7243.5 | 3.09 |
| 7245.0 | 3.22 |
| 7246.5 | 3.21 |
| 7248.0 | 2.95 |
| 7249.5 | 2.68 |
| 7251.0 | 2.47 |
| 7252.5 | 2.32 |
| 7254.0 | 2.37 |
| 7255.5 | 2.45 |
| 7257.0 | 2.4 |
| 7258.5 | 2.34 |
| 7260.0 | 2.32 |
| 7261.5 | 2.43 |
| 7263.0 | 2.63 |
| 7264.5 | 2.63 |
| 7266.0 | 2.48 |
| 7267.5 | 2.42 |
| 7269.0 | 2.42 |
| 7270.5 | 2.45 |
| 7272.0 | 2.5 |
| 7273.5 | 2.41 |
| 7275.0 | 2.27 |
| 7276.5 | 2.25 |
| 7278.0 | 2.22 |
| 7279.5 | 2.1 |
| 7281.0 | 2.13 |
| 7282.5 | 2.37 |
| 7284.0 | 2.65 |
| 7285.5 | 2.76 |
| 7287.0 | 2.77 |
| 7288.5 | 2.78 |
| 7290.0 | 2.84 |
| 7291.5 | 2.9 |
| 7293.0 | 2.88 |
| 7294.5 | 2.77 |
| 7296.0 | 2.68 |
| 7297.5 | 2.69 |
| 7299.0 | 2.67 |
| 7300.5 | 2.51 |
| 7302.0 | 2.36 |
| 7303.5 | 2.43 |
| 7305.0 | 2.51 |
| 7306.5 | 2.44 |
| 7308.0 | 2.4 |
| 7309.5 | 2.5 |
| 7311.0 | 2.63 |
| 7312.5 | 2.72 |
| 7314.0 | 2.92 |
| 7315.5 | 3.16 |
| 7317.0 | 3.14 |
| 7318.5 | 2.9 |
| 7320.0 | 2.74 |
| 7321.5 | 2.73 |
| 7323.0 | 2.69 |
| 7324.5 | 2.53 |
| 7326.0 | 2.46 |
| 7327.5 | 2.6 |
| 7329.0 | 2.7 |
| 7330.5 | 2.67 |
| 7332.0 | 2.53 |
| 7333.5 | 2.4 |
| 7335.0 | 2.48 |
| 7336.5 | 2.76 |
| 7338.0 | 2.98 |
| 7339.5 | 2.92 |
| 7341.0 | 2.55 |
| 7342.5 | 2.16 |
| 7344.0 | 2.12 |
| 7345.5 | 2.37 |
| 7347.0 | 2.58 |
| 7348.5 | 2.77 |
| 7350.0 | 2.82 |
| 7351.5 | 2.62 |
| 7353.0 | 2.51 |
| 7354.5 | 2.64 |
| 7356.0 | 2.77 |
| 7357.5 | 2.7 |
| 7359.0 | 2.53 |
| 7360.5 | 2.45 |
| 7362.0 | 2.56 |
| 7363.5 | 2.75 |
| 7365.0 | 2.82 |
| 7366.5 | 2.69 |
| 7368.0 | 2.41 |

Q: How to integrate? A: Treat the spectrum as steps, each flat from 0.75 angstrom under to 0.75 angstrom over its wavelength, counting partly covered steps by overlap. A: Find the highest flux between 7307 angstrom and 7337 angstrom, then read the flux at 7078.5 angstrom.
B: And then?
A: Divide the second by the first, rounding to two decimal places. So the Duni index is 0.87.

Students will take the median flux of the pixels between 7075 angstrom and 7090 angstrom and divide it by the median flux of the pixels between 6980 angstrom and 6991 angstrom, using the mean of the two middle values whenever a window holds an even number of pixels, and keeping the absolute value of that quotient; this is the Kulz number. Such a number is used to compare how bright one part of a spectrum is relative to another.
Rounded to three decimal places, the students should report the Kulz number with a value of 0.874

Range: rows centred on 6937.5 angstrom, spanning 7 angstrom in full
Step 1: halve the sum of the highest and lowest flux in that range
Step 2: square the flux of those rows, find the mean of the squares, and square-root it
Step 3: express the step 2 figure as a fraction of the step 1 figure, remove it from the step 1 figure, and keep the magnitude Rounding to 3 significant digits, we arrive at 1.92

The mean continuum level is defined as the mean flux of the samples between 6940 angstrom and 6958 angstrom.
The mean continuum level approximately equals 2.87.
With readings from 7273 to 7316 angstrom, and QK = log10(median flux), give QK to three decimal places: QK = 0.420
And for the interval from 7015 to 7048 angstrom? 0.424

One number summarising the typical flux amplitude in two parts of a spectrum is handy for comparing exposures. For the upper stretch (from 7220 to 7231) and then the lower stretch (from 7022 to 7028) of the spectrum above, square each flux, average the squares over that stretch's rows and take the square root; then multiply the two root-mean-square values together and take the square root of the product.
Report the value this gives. 2.49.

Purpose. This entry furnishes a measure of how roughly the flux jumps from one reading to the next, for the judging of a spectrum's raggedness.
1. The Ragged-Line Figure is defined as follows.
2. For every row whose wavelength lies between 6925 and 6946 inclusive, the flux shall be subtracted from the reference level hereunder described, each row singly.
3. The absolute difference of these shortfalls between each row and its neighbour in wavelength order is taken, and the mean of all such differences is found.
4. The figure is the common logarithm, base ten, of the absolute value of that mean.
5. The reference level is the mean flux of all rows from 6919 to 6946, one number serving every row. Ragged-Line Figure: -1.14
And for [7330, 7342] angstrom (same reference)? -0.74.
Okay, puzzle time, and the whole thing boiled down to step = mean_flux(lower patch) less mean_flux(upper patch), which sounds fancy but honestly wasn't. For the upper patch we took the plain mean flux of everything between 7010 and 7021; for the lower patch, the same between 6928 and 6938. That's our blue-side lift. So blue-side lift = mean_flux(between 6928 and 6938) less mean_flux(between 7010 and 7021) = -0.1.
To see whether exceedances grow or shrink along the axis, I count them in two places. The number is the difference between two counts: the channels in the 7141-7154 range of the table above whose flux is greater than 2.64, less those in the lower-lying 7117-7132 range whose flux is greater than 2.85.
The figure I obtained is -2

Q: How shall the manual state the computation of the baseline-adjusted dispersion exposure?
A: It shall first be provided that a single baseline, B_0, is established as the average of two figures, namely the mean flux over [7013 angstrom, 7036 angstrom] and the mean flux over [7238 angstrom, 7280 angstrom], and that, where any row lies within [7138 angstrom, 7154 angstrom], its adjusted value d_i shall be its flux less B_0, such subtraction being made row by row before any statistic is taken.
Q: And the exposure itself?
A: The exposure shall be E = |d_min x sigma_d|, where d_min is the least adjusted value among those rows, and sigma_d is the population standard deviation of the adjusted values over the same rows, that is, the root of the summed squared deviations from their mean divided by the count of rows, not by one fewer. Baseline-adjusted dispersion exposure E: 0.01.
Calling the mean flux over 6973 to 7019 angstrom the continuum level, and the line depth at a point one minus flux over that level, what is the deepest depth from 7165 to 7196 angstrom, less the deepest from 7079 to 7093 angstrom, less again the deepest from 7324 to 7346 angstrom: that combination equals -0.339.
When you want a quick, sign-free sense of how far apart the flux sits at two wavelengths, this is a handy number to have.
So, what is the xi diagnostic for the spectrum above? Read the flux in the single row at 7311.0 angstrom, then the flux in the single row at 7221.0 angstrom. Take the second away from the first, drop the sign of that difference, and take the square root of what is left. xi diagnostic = 0.44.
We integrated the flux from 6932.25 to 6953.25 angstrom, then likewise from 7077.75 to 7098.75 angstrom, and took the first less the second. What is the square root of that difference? 2.5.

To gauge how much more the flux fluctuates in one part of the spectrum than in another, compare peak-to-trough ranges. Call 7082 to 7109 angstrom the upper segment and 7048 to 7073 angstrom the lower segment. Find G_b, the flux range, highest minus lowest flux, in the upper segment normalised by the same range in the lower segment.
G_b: 1.55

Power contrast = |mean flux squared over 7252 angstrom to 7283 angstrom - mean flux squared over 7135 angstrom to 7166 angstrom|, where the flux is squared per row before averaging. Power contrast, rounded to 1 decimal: 1.5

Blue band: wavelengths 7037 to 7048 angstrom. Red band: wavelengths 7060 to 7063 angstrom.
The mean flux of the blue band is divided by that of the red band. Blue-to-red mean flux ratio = 0.94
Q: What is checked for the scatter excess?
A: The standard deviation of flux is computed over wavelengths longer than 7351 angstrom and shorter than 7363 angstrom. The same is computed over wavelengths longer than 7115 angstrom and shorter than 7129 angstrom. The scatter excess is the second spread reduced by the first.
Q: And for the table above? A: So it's 0.04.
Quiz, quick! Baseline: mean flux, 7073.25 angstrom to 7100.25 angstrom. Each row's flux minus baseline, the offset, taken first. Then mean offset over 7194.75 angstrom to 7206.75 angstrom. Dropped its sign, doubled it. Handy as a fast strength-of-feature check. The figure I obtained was 0.1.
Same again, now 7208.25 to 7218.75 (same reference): 0.4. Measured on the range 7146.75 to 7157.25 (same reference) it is 0.0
